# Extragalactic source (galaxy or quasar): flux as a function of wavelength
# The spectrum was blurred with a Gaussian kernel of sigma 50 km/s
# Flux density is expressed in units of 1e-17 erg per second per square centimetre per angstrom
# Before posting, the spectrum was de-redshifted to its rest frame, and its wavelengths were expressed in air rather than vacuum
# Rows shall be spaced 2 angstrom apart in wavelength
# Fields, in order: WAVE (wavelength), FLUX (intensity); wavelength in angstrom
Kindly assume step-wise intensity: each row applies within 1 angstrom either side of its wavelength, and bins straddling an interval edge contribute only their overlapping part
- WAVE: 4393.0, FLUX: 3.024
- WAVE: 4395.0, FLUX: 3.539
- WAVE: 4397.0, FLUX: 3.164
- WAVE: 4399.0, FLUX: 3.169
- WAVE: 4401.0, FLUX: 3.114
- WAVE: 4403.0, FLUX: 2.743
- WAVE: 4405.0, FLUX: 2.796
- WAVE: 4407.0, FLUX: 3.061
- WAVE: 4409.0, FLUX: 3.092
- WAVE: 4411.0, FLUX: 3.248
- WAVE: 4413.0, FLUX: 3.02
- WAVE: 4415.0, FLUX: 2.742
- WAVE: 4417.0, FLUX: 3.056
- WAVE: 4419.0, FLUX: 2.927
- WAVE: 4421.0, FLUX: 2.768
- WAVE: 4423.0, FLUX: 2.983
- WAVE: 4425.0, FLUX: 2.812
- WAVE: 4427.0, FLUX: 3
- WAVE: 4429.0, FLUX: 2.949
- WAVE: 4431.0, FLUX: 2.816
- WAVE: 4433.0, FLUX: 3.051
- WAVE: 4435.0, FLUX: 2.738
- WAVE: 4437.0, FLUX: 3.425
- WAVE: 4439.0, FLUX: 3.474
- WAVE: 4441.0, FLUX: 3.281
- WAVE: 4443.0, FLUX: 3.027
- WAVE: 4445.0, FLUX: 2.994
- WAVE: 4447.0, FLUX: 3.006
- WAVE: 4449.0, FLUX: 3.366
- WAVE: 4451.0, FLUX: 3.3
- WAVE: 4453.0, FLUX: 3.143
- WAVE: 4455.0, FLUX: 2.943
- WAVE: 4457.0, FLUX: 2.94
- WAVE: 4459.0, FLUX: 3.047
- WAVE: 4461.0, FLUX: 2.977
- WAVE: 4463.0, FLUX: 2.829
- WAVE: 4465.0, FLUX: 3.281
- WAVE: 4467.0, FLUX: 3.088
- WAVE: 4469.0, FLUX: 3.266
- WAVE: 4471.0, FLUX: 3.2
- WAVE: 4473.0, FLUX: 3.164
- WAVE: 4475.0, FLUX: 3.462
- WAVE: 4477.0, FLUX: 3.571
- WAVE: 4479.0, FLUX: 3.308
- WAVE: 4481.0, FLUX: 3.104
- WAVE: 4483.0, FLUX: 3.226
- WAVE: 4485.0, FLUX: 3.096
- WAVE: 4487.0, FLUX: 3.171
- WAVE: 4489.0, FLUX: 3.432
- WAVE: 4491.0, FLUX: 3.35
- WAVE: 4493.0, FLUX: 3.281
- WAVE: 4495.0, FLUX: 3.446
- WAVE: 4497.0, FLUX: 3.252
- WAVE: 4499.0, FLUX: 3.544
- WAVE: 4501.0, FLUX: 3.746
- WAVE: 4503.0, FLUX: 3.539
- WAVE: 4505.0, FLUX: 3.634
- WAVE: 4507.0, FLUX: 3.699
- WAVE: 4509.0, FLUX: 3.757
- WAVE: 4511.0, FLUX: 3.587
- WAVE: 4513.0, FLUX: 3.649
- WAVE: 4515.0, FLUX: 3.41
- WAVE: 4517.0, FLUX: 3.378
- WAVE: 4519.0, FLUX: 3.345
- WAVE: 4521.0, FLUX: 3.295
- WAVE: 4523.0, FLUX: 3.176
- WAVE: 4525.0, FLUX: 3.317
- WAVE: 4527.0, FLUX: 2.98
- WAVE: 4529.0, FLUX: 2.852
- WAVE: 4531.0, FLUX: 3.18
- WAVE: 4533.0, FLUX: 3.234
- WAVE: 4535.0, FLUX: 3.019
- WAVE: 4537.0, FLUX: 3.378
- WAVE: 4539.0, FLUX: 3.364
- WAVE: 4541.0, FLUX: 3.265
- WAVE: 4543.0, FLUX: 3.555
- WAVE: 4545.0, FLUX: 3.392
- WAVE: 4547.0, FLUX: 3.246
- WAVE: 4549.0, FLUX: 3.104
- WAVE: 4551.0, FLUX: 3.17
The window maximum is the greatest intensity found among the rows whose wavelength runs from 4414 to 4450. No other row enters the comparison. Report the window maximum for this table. 3.474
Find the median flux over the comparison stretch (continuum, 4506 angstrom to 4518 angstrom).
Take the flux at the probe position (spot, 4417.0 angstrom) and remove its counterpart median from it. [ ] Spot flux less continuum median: -0.56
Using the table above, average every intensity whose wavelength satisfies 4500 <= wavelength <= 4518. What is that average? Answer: 3.60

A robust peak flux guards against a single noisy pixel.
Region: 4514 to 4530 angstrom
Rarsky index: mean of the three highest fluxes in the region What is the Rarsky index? 3.38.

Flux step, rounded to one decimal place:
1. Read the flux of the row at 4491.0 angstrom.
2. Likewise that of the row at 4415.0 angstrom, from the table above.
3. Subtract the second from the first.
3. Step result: 0.6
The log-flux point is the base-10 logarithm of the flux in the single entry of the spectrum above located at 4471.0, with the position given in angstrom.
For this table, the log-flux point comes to 0.505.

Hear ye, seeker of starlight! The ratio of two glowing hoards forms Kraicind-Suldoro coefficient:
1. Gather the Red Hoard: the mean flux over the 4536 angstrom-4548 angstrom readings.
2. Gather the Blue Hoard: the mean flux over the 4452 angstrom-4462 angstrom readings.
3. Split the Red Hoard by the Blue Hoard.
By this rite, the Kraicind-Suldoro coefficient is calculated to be 1.12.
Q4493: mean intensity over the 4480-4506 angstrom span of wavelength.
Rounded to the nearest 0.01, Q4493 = 3.37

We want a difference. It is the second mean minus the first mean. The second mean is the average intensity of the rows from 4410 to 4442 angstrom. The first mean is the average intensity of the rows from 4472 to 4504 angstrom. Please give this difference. -0.34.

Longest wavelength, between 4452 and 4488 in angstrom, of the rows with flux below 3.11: 4485.0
